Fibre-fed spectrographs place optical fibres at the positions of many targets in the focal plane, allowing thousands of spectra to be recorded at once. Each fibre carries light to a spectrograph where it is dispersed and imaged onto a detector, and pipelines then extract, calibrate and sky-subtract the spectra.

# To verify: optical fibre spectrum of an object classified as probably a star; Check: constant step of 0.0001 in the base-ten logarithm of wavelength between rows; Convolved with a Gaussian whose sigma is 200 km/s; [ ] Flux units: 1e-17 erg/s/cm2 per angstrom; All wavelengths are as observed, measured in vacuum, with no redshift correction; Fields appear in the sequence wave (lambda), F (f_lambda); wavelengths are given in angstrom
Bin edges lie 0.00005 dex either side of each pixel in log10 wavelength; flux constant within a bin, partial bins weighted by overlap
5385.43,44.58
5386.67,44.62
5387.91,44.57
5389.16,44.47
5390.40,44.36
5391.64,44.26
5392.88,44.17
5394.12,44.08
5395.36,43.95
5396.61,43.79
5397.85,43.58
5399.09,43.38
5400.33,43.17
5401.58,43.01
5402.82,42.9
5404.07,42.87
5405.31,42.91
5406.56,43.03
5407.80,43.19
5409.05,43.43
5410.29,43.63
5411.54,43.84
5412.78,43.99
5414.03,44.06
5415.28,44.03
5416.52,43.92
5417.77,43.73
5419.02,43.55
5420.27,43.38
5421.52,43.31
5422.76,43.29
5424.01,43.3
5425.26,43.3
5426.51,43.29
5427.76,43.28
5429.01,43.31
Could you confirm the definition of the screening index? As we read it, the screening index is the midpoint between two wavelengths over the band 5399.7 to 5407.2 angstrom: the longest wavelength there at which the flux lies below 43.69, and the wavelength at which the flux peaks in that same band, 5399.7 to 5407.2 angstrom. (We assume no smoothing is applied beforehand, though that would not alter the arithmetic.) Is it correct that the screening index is 5403.4 angstrom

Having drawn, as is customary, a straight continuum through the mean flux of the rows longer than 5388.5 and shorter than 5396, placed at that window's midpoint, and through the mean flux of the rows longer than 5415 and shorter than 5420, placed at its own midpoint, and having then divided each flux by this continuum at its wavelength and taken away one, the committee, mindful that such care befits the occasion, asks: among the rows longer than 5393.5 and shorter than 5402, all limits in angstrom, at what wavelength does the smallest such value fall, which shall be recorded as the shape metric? 5401.58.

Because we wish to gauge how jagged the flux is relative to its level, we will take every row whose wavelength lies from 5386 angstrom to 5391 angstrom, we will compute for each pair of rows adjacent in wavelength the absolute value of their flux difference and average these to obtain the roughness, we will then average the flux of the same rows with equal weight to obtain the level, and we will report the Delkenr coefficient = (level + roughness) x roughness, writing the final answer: 3.9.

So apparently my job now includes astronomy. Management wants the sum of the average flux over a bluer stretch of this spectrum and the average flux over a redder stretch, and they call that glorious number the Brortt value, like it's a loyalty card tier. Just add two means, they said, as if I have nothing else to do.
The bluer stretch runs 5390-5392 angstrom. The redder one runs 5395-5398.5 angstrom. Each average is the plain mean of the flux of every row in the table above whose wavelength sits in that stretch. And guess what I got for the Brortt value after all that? 88.1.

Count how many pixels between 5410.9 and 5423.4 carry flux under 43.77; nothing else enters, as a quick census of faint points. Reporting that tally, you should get 5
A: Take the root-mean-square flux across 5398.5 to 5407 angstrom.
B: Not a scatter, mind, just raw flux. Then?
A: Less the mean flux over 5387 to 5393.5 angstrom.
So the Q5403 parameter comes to -1.3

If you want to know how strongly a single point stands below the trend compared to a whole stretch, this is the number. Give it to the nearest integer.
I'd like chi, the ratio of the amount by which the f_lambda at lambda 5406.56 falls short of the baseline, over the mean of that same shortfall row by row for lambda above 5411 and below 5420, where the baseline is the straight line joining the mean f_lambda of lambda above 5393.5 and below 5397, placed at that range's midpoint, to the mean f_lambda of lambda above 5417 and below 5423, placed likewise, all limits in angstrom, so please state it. -2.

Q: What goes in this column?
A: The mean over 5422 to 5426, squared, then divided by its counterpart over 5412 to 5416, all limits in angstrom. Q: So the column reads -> 42.6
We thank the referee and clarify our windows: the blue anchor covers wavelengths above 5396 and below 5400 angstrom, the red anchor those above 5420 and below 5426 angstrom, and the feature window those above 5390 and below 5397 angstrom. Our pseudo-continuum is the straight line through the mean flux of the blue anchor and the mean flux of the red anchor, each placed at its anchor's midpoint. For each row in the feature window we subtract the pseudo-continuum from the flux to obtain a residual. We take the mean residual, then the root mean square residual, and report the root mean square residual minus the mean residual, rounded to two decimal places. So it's 0.03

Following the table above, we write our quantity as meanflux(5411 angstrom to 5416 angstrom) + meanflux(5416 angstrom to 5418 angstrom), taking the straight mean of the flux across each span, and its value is 87.8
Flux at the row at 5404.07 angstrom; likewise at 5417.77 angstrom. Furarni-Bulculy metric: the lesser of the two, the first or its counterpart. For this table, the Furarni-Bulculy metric 42.9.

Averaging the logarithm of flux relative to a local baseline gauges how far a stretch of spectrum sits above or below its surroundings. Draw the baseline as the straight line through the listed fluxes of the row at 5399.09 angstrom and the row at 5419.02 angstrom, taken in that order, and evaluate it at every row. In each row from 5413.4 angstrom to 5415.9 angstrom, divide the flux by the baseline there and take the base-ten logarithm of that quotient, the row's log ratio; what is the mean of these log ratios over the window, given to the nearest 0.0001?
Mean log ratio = 0.0053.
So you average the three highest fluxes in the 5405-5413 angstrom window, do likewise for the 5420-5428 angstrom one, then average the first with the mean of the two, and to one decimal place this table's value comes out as 43.7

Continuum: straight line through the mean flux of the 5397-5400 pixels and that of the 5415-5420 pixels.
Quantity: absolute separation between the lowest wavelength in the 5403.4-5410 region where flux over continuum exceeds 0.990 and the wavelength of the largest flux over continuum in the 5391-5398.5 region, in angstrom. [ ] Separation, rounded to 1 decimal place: 17.4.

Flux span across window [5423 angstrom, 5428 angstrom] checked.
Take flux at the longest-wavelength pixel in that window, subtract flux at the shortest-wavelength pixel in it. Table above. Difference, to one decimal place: 0.0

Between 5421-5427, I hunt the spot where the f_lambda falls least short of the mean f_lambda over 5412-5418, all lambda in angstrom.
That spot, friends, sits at 5421.52 angstrom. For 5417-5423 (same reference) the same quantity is 5417.77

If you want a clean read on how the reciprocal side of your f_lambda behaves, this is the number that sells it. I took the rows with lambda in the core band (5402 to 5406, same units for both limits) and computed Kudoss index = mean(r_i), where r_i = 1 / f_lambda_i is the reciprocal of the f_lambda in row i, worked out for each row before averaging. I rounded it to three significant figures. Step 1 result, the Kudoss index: 0.0233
